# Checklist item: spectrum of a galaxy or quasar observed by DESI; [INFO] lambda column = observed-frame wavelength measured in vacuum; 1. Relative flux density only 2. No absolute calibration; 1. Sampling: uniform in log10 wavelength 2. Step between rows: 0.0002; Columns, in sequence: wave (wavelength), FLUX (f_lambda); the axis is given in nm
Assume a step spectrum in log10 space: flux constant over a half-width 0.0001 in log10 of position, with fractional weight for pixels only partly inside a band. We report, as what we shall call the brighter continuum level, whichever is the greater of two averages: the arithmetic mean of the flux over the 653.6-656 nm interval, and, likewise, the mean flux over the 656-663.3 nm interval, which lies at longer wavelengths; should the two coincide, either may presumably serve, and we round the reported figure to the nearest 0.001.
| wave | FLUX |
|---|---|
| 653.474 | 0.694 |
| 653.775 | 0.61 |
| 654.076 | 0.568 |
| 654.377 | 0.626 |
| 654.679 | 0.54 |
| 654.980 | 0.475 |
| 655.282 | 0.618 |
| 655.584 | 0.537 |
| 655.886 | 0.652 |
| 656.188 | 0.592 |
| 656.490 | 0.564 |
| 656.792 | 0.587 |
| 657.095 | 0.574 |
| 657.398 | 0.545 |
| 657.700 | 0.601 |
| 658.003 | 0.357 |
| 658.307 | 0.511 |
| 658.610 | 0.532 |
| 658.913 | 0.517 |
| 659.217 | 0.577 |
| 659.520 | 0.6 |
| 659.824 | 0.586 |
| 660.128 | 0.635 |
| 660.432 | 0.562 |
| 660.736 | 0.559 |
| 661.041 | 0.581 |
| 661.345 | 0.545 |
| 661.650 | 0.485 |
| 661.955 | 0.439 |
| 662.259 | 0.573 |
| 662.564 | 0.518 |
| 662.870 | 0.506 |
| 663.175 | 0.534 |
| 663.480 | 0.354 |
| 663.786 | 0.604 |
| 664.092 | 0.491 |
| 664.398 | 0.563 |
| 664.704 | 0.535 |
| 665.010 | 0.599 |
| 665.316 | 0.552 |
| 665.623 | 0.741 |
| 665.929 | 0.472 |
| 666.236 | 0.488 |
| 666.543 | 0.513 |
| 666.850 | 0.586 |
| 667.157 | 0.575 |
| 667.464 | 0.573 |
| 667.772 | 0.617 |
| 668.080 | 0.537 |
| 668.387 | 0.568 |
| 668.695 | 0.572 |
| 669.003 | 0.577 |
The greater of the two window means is 0.578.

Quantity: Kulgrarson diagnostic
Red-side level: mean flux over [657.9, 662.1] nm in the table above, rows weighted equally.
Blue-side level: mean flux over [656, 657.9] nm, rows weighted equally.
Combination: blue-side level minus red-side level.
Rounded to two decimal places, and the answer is 0.04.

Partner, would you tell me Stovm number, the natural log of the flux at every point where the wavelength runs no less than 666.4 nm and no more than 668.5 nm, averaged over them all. -0.57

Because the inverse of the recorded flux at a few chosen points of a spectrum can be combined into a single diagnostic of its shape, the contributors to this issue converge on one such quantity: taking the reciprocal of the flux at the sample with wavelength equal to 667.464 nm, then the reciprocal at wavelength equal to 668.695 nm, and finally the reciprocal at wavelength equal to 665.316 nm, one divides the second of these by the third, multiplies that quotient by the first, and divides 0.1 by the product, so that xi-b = 0.0594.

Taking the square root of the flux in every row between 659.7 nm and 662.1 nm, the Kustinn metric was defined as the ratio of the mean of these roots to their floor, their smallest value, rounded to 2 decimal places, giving 1.12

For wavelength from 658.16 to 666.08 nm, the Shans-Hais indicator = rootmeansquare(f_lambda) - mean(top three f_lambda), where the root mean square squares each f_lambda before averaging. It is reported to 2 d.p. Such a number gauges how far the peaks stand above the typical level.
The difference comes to -0.11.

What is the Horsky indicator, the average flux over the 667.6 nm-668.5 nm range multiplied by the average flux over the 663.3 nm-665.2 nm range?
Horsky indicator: 0.30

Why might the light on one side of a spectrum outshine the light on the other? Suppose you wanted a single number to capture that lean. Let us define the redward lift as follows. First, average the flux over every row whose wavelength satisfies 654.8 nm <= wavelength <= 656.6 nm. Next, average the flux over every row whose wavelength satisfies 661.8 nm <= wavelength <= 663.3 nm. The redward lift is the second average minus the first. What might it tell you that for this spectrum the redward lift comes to -0.06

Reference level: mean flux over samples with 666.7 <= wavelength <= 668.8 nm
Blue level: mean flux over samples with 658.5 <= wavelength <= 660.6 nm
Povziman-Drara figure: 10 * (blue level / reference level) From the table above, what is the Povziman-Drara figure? 10.0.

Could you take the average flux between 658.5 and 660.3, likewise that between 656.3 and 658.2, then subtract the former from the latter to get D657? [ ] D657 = -0.037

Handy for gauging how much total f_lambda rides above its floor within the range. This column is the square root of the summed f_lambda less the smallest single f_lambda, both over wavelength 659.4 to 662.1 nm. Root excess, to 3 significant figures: 2.13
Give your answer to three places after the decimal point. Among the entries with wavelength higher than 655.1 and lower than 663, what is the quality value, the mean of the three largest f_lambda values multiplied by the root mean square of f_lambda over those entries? 0.353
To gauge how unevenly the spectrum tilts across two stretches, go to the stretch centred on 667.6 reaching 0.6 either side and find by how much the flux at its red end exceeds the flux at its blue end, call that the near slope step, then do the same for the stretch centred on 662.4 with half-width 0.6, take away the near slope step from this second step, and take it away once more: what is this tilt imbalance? 0.14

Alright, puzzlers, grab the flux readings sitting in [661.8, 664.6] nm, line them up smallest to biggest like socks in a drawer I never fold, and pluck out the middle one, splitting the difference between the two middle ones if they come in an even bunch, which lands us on 0.518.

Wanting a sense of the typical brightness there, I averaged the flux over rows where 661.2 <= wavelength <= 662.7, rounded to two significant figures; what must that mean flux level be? 0.51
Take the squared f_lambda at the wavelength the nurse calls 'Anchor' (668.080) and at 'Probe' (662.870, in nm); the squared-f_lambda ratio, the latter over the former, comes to 0.9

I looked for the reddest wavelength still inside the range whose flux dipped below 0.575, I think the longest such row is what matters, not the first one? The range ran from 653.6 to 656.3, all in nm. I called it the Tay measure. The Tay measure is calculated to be 655.584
